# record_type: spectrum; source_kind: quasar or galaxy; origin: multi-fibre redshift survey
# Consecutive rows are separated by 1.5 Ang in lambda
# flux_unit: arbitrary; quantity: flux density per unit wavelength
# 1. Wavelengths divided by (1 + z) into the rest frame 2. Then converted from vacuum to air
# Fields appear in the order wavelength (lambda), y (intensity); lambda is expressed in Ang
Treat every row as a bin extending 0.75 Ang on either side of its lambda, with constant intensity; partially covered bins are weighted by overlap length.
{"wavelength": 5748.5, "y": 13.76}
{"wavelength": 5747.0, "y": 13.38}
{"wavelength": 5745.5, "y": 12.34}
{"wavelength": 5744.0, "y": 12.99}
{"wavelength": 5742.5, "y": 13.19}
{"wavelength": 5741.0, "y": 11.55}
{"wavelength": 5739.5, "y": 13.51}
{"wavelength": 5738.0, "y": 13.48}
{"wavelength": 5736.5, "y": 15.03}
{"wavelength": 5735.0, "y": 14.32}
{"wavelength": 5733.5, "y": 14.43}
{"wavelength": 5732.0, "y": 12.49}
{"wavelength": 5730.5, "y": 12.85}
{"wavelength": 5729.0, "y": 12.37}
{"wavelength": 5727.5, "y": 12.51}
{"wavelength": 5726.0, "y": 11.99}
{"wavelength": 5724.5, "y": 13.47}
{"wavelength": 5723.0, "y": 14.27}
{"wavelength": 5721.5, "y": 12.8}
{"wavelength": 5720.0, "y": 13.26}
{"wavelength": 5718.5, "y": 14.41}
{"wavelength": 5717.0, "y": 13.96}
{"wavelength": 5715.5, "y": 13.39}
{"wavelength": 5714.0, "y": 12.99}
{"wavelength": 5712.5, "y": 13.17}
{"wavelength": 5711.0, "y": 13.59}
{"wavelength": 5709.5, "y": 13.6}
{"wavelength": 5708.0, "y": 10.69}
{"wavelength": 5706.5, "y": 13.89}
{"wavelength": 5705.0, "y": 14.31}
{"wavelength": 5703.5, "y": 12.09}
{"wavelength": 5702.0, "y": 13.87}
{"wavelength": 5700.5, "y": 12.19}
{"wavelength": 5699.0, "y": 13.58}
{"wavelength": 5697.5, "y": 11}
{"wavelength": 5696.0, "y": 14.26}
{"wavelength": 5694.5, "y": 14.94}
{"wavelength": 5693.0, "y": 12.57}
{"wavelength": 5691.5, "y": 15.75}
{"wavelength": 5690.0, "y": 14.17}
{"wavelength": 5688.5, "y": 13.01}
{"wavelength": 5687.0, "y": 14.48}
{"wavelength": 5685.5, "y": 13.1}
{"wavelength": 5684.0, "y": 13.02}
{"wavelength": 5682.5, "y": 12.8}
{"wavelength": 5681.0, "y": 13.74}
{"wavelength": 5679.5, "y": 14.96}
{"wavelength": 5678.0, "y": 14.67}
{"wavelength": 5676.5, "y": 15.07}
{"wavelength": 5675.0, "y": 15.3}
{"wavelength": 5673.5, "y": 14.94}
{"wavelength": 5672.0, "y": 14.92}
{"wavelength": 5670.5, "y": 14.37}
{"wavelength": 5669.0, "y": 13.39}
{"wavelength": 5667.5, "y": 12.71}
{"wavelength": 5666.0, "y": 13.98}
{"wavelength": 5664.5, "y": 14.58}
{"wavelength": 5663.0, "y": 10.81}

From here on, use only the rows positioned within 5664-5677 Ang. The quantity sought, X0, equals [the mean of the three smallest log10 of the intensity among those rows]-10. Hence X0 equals -8.87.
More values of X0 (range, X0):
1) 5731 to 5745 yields -8.91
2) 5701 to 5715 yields -8.92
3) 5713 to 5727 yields -8.90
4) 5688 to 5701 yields -8.92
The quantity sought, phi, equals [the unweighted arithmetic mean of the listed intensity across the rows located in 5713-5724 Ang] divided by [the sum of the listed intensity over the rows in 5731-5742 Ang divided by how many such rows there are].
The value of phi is 1.00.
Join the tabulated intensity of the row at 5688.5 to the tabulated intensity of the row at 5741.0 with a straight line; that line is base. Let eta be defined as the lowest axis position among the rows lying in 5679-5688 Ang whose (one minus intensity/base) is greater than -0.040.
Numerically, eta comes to 5681.0 Ang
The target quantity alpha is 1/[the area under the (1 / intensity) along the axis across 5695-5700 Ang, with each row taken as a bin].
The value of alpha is 2.57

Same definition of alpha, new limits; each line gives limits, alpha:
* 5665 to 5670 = 2.69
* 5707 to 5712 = 2.51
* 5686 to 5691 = 2.78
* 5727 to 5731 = 3.14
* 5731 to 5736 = 2.74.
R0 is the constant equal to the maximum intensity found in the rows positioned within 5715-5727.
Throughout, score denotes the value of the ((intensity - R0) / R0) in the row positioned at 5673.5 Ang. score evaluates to 0.037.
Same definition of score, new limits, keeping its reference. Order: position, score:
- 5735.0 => -0.006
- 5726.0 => -0.168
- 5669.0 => -0.071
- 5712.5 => -0.086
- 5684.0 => -0.096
